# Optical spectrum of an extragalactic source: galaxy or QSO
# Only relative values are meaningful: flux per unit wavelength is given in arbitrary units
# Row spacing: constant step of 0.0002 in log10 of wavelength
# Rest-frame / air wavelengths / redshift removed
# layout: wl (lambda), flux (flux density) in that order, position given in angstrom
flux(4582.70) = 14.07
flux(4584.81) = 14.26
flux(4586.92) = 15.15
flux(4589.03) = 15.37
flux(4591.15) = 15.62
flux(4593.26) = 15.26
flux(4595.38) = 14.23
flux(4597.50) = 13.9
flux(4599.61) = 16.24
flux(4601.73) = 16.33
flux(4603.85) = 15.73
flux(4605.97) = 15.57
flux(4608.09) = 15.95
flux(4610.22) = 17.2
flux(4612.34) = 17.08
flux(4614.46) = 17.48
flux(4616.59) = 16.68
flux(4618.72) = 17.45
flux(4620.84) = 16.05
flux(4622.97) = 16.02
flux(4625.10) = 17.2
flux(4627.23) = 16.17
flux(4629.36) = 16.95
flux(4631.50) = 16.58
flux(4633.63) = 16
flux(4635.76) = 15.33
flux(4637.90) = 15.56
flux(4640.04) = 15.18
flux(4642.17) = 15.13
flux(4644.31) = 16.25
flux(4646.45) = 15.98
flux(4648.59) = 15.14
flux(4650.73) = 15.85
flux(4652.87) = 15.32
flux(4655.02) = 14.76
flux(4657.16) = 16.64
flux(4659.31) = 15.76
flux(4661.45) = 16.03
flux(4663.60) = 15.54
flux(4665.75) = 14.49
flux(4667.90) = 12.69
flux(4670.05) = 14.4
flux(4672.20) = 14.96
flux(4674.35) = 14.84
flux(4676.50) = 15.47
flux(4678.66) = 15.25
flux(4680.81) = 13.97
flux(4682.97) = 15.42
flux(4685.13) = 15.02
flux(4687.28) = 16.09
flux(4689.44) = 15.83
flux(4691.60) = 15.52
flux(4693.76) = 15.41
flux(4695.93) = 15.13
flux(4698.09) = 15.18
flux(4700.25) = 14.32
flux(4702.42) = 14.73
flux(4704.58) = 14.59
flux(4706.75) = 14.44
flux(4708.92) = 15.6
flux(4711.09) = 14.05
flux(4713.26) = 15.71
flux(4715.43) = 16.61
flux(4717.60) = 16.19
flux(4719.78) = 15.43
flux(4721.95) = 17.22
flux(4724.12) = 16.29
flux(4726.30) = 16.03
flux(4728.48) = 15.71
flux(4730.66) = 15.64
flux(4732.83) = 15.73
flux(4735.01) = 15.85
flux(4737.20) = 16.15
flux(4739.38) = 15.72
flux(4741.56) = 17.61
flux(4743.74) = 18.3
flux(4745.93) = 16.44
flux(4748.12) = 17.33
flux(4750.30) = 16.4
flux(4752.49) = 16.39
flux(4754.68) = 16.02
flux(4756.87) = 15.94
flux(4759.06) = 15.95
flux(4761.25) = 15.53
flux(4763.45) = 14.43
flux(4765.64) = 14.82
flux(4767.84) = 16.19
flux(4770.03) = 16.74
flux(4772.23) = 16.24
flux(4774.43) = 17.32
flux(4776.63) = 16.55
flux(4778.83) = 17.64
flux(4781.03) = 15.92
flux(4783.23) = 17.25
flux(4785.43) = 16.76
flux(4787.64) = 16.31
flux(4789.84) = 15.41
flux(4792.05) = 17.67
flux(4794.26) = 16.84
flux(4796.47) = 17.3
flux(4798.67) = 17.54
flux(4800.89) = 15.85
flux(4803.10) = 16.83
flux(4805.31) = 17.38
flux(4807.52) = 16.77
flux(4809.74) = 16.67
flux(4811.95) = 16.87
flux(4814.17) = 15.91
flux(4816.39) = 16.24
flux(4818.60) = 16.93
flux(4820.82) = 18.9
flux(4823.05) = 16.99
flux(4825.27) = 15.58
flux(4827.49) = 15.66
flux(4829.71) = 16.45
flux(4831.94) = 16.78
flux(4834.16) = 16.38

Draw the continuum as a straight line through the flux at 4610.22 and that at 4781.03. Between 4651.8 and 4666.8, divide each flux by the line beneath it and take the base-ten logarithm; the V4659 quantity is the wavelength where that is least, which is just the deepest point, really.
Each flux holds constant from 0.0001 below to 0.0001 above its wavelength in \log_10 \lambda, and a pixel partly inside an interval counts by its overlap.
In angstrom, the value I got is 4665.75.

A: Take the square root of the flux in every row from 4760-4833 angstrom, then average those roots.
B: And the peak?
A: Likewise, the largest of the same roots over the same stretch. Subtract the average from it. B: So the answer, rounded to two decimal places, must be 0.28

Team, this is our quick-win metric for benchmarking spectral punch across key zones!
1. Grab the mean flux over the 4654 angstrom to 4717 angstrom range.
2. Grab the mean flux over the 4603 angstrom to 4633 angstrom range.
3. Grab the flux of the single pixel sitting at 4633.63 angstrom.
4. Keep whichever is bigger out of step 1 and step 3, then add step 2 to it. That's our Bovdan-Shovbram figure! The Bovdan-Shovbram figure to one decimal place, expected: 32.6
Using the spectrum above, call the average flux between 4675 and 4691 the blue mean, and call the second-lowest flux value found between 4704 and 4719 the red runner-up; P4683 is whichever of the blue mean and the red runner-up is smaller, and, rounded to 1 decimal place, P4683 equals 14.4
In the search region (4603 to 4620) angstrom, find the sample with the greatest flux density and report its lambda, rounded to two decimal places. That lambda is 4614.46 angstrom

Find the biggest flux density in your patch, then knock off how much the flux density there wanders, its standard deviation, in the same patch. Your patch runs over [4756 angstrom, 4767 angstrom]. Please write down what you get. 15.3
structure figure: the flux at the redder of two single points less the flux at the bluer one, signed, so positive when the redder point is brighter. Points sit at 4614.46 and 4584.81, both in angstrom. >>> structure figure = 3.2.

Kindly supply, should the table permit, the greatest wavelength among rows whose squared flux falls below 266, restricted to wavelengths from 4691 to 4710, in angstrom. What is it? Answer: 4708.92 angstrom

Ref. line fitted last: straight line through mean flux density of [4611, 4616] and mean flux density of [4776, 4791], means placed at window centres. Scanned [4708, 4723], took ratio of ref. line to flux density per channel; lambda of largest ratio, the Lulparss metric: 4711.09 angstrom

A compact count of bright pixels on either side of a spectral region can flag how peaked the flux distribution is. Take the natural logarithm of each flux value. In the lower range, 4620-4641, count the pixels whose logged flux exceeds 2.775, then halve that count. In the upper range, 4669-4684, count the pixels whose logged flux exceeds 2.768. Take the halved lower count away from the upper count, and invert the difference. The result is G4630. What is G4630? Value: -0.400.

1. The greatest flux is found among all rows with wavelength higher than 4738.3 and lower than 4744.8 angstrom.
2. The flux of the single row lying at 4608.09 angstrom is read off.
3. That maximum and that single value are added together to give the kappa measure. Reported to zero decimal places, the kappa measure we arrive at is 34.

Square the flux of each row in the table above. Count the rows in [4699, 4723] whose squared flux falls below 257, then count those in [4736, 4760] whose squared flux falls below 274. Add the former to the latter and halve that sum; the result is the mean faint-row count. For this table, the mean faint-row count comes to 8.0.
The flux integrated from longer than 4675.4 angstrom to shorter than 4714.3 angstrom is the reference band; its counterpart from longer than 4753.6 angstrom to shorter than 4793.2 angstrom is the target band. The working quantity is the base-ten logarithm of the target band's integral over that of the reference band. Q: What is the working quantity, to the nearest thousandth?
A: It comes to 0.040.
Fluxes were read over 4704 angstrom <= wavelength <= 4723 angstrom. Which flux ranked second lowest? 14.44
